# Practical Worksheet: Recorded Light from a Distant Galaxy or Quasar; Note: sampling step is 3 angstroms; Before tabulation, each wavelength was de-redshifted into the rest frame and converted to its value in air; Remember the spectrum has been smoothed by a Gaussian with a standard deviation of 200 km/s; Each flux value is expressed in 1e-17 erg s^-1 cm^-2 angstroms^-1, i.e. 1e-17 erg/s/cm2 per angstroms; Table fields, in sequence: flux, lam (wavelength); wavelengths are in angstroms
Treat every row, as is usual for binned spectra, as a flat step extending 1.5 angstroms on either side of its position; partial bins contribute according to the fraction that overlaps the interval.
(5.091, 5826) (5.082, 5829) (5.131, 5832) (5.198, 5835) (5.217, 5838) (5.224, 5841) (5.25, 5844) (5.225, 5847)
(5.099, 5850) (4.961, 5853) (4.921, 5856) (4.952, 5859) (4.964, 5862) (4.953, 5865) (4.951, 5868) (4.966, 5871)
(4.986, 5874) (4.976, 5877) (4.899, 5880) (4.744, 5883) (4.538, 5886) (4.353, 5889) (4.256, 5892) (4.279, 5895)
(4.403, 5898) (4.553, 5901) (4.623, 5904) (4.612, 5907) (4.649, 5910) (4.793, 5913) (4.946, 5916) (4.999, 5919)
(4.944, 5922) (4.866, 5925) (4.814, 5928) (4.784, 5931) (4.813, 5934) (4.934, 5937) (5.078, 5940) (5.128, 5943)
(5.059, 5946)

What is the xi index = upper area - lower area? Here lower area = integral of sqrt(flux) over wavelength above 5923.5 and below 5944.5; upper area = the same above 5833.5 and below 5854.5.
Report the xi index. 1.2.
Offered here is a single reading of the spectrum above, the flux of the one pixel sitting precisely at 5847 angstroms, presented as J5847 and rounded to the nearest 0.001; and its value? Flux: 5.225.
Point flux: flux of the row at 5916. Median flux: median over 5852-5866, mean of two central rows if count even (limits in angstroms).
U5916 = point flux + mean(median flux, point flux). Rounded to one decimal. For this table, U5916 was 9.9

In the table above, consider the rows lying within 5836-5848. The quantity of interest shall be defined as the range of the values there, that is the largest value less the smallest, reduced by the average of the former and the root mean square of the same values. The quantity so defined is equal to -2.6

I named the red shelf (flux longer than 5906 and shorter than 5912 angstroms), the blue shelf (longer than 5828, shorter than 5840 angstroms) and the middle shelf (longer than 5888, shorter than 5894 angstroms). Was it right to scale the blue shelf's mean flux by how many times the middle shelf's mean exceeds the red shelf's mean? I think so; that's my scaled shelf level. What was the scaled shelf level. 4.8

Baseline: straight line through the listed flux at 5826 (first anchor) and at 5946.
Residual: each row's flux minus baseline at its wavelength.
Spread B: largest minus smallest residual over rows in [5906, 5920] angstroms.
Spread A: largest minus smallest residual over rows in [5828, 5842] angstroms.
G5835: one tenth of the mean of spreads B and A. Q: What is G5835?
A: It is 0.0268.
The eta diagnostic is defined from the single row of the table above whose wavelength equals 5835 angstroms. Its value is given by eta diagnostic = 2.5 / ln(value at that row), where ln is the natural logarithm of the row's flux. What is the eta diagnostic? 1.52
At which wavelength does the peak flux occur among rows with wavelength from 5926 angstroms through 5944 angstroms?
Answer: 5943 angstroms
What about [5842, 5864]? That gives 5844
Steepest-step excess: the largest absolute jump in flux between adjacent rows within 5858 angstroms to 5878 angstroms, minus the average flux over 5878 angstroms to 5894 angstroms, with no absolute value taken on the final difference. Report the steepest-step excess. -4.54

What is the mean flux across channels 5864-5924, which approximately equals 4.72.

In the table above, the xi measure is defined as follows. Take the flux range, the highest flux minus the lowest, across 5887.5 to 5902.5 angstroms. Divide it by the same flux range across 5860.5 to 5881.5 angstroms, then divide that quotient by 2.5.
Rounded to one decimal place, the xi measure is 1.4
